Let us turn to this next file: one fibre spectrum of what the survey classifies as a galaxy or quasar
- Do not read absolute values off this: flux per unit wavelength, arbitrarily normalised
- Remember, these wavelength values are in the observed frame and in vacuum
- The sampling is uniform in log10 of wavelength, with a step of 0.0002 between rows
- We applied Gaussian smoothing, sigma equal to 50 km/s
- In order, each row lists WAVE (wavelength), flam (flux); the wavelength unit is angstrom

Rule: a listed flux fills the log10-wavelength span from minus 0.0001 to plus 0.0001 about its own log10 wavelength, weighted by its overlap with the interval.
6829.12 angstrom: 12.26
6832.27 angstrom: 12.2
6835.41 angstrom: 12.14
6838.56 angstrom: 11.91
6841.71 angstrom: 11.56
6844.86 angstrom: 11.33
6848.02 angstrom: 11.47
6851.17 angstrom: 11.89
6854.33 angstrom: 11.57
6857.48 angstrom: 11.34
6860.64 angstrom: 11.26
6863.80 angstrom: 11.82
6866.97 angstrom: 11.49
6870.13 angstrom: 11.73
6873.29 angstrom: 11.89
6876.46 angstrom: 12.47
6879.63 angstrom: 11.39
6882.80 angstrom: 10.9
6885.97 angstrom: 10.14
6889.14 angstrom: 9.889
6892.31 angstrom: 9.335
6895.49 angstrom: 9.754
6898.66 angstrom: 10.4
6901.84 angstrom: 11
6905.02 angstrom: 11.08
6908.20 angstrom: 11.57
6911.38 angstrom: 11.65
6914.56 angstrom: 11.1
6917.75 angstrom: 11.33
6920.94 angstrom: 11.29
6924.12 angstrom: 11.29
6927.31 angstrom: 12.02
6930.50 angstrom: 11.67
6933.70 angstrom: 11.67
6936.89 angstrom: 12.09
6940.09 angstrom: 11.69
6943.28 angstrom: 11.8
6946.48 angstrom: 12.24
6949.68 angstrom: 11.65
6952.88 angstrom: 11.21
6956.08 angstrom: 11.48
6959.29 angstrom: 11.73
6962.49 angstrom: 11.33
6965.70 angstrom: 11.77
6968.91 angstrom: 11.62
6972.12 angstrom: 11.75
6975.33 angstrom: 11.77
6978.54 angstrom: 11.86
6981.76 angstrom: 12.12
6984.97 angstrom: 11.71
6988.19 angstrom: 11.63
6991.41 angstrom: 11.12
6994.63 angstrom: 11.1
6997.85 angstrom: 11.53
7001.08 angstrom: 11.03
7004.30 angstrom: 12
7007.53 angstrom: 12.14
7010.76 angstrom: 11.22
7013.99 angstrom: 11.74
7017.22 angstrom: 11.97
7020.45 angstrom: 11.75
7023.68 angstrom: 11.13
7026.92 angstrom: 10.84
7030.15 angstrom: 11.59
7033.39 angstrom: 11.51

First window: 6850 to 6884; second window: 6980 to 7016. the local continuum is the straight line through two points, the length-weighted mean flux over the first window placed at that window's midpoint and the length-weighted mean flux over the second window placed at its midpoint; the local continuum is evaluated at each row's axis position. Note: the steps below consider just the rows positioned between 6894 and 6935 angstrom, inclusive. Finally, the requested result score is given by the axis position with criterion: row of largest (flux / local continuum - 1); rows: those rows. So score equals 6927.31 angstrom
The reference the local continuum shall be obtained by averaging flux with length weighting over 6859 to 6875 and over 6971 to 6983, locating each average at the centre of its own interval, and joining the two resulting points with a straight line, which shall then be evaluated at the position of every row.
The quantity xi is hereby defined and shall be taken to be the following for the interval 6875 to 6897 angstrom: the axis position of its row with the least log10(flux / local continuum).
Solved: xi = 6892.31 angstrom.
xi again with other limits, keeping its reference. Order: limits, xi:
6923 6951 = 6924.12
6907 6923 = 6914.56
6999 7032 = 7026.92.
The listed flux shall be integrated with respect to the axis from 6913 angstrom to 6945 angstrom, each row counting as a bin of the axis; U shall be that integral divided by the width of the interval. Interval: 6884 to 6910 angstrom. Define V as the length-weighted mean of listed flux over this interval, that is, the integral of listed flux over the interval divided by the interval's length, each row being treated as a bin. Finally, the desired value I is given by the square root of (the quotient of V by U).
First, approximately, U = 11.6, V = 10.42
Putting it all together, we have 0.95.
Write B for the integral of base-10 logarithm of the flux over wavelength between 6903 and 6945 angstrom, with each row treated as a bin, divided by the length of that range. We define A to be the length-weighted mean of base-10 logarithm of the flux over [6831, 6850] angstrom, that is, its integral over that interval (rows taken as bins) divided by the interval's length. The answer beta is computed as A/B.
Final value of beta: 1.01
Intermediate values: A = 1.07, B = 1.06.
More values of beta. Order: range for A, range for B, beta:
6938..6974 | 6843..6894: 1.02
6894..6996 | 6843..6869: 1.00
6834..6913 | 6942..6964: 0.98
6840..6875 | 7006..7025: 1.00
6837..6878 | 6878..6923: 1.03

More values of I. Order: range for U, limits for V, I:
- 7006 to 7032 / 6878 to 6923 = 0.97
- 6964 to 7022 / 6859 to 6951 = 0.98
